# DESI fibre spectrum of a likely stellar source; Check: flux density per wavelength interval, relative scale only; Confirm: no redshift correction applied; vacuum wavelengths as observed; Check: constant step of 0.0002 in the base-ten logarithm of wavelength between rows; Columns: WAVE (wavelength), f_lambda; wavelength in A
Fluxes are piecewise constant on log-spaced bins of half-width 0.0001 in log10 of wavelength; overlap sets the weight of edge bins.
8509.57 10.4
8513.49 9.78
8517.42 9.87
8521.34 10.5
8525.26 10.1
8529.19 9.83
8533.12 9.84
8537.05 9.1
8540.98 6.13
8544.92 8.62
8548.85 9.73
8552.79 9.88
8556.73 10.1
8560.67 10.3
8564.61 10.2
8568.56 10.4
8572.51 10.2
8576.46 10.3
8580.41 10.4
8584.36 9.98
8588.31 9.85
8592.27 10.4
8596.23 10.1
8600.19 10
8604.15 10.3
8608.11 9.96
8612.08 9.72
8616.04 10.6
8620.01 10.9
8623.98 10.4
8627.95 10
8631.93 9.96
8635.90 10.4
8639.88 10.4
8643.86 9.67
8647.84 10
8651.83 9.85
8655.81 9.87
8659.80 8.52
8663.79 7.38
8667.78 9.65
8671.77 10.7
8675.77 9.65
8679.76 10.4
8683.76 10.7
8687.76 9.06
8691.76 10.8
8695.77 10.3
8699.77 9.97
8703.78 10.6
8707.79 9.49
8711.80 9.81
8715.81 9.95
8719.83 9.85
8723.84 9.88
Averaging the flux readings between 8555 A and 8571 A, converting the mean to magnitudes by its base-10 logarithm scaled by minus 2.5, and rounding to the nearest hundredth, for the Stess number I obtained -2.53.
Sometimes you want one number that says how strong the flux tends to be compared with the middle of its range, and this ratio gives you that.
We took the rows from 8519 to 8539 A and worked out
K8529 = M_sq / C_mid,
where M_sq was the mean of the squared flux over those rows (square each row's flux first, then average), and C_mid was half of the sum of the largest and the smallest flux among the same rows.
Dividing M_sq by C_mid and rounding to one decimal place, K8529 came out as 10.0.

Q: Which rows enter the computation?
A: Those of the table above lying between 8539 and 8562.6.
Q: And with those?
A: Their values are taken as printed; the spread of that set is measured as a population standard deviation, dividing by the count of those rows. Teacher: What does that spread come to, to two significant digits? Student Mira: 1.4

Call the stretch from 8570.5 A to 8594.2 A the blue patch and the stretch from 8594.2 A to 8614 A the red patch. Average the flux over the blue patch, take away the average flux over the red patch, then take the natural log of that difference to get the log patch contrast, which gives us -1.8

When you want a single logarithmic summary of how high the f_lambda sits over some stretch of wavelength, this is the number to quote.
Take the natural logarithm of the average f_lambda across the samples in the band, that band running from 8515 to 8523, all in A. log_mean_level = 2.32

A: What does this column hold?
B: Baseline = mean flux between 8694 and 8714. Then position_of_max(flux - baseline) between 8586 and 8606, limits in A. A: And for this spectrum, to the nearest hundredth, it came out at 8592.27 A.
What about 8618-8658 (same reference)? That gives 8620.01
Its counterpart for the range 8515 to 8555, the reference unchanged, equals 8521.34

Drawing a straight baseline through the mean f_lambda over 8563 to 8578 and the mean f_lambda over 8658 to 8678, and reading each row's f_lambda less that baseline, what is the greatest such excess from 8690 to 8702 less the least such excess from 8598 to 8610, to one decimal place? 1.8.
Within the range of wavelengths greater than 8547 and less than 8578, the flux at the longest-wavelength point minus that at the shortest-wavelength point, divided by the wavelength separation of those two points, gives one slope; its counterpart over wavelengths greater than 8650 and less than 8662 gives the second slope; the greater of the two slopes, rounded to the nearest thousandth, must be 0.021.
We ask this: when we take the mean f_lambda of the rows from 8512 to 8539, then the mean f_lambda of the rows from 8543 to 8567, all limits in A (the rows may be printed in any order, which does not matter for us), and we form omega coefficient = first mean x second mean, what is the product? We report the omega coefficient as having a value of 97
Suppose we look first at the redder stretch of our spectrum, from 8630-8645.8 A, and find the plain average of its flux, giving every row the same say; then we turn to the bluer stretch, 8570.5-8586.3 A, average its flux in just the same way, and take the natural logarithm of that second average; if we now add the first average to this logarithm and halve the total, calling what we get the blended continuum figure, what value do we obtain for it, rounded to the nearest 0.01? 6.22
